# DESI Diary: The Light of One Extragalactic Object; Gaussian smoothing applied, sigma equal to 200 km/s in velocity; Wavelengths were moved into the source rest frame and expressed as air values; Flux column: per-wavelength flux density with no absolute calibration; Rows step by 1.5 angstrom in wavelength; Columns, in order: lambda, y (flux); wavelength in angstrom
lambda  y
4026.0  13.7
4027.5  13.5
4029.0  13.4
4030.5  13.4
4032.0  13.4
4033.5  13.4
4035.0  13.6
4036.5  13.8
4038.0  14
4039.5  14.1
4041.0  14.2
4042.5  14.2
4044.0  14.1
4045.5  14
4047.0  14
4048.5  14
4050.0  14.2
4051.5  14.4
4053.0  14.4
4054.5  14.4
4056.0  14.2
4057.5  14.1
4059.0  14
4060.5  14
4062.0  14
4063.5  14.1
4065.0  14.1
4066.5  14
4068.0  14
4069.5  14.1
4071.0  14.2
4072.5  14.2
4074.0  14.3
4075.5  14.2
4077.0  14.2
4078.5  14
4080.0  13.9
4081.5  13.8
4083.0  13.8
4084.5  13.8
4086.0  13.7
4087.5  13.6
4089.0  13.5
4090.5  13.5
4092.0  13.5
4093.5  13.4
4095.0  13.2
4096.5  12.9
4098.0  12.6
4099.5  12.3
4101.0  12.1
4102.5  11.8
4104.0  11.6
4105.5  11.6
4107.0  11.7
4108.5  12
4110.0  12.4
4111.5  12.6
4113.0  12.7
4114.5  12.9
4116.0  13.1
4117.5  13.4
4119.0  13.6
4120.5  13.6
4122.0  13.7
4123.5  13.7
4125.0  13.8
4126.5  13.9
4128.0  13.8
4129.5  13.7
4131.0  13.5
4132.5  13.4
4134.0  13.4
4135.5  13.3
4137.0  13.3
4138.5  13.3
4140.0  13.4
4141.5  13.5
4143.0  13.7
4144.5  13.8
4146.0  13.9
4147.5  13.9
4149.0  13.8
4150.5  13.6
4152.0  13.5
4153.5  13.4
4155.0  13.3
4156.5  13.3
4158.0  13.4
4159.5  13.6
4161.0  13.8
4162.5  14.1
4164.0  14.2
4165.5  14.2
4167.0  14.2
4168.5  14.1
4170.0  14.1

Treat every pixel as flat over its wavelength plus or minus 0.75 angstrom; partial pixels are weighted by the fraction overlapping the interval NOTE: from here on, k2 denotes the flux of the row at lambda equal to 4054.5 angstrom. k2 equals 14.4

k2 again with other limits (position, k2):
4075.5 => 14.2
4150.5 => 13.6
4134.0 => 13.4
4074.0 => 14.3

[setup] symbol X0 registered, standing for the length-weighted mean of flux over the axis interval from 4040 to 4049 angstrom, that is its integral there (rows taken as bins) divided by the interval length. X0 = 14.1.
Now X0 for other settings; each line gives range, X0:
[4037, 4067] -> 14.1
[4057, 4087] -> 14.0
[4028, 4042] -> 13.7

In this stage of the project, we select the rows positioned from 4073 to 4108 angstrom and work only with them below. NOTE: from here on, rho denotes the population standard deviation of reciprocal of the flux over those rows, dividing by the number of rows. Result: 0.0054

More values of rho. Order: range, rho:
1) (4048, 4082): 0.0008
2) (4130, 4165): 0.0014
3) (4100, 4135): 0.0049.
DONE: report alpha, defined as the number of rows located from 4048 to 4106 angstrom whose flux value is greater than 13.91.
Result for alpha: 21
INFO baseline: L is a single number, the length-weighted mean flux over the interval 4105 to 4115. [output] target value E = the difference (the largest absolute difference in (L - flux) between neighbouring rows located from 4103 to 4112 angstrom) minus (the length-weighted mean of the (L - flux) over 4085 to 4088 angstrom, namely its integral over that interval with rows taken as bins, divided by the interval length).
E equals 1.8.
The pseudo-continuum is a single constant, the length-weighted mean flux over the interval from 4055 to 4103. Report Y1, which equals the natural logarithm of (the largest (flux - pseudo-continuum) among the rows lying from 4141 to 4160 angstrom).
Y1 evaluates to -1.5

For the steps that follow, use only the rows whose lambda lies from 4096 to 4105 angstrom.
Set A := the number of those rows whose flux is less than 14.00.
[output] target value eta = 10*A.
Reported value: 60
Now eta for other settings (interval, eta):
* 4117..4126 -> 60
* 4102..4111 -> 60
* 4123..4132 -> 60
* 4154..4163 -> 50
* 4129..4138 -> 60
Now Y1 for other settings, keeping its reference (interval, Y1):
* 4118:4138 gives -1.5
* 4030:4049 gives -0.6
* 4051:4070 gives -0.3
